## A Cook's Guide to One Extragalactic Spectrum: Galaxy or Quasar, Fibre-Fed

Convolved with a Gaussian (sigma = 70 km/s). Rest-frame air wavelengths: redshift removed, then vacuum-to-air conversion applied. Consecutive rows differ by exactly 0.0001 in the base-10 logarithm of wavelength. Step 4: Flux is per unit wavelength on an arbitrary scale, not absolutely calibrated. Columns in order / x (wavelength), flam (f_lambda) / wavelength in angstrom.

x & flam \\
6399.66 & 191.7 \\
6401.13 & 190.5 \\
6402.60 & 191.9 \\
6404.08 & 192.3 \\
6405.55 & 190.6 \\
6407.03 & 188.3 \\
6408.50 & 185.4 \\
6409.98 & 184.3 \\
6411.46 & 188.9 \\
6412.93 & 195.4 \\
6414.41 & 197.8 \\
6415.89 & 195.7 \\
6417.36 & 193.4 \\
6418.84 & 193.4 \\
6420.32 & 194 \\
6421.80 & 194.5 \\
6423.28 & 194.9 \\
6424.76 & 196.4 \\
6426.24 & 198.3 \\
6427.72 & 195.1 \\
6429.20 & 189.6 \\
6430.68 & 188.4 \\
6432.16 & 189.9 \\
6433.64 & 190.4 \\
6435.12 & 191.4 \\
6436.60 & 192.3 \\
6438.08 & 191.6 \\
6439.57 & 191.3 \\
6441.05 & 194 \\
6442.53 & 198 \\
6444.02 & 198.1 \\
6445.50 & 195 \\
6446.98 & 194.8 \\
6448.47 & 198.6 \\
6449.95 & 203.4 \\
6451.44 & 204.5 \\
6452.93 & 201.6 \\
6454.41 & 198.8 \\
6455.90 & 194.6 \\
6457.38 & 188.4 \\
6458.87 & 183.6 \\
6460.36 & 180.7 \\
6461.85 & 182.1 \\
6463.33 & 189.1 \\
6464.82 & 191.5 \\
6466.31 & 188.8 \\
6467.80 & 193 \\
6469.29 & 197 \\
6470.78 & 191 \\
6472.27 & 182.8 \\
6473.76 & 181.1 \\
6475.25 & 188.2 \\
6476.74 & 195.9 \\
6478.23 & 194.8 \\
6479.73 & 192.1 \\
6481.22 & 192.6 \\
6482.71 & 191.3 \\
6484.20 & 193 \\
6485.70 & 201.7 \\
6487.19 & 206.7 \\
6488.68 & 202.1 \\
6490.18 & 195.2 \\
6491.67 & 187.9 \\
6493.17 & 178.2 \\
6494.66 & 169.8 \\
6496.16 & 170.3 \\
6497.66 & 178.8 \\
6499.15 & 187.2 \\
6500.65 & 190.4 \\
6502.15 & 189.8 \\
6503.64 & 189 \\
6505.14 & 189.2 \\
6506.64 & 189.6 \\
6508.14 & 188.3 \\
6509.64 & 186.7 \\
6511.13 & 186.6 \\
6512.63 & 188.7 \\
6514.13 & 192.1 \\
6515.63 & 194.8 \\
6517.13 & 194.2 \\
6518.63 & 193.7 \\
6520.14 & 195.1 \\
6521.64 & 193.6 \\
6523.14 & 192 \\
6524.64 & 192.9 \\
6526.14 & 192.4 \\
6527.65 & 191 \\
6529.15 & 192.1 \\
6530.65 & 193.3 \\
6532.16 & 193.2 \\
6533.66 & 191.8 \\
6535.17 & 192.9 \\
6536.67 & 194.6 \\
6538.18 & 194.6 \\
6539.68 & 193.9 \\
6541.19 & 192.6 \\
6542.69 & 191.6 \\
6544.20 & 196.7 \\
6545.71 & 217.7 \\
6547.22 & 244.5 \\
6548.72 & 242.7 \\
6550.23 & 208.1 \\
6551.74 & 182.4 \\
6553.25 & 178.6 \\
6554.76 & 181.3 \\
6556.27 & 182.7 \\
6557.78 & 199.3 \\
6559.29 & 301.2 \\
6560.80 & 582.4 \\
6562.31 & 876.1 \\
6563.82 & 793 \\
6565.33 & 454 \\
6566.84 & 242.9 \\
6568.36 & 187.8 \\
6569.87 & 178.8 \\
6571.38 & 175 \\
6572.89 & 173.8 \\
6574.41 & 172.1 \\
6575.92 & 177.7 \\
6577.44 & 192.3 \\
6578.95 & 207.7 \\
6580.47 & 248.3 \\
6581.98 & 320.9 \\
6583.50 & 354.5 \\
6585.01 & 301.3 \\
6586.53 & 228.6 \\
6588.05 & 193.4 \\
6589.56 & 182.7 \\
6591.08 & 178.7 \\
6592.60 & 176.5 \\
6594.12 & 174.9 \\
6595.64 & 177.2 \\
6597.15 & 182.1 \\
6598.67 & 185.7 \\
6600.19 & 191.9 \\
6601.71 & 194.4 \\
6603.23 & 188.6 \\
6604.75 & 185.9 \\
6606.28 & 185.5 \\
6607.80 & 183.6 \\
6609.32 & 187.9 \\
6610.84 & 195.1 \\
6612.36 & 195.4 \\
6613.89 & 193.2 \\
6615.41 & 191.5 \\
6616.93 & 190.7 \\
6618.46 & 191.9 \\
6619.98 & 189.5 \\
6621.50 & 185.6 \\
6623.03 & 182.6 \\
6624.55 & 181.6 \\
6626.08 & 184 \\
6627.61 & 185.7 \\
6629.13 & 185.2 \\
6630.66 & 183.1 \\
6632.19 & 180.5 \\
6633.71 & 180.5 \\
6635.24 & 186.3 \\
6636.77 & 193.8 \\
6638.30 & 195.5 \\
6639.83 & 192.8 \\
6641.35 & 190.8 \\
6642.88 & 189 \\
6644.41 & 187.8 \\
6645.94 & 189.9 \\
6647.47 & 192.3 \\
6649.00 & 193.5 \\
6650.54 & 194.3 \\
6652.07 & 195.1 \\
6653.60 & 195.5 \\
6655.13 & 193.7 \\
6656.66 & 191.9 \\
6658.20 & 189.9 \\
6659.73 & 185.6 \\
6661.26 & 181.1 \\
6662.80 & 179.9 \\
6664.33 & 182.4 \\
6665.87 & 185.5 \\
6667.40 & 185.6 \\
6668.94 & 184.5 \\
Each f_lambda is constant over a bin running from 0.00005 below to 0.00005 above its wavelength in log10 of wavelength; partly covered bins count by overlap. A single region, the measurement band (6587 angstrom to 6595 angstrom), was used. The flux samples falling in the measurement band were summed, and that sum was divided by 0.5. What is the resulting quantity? 1812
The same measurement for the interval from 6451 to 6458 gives 1976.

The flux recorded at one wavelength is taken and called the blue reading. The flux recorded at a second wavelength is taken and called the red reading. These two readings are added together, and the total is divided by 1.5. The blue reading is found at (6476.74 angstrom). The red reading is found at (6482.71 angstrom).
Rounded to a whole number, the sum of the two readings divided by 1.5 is 258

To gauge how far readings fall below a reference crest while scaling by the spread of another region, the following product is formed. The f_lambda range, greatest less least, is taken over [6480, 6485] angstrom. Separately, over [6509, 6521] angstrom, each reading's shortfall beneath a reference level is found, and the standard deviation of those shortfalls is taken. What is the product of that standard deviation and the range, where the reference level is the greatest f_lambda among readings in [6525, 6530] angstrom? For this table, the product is 6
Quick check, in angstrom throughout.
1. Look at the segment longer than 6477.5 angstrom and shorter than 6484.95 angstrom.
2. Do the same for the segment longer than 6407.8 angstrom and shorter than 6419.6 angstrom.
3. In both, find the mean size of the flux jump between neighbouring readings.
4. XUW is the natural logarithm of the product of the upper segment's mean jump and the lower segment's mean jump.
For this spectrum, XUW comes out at 1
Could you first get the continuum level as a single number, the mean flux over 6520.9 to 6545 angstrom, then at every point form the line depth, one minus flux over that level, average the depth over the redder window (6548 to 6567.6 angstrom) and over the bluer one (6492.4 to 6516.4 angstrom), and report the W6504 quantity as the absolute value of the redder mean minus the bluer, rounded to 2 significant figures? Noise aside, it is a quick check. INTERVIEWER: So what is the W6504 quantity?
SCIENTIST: 0.88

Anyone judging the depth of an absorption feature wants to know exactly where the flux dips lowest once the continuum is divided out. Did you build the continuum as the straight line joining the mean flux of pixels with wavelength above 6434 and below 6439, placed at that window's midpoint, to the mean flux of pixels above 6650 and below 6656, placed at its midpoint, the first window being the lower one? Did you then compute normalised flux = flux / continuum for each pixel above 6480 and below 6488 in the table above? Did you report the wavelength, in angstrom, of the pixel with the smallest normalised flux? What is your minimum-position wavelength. 6482.71 angstrom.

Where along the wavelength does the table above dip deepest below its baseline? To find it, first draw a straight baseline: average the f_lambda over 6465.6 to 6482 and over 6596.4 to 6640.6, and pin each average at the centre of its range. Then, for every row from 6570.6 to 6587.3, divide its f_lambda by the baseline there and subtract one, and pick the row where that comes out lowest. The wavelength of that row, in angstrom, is 6574.41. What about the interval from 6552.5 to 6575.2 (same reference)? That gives 6574.41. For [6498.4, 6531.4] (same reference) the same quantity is 6511.13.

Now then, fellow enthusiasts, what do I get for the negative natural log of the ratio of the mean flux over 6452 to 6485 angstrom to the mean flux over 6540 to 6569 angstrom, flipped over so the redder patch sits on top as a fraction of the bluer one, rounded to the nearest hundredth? -0.48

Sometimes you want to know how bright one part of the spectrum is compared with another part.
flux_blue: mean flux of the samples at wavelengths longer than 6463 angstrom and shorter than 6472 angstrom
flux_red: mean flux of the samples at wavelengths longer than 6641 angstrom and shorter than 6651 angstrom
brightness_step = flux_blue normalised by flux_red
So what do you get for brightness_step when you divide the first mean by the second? 1.00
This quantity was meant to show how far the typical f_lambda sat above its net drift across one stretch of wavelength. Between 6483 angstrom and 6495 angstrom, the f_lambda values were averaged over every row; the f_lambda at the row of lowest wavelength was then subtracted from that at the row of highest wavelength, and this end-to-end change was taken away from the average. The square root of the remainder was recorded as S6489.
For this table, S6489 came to 14.7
